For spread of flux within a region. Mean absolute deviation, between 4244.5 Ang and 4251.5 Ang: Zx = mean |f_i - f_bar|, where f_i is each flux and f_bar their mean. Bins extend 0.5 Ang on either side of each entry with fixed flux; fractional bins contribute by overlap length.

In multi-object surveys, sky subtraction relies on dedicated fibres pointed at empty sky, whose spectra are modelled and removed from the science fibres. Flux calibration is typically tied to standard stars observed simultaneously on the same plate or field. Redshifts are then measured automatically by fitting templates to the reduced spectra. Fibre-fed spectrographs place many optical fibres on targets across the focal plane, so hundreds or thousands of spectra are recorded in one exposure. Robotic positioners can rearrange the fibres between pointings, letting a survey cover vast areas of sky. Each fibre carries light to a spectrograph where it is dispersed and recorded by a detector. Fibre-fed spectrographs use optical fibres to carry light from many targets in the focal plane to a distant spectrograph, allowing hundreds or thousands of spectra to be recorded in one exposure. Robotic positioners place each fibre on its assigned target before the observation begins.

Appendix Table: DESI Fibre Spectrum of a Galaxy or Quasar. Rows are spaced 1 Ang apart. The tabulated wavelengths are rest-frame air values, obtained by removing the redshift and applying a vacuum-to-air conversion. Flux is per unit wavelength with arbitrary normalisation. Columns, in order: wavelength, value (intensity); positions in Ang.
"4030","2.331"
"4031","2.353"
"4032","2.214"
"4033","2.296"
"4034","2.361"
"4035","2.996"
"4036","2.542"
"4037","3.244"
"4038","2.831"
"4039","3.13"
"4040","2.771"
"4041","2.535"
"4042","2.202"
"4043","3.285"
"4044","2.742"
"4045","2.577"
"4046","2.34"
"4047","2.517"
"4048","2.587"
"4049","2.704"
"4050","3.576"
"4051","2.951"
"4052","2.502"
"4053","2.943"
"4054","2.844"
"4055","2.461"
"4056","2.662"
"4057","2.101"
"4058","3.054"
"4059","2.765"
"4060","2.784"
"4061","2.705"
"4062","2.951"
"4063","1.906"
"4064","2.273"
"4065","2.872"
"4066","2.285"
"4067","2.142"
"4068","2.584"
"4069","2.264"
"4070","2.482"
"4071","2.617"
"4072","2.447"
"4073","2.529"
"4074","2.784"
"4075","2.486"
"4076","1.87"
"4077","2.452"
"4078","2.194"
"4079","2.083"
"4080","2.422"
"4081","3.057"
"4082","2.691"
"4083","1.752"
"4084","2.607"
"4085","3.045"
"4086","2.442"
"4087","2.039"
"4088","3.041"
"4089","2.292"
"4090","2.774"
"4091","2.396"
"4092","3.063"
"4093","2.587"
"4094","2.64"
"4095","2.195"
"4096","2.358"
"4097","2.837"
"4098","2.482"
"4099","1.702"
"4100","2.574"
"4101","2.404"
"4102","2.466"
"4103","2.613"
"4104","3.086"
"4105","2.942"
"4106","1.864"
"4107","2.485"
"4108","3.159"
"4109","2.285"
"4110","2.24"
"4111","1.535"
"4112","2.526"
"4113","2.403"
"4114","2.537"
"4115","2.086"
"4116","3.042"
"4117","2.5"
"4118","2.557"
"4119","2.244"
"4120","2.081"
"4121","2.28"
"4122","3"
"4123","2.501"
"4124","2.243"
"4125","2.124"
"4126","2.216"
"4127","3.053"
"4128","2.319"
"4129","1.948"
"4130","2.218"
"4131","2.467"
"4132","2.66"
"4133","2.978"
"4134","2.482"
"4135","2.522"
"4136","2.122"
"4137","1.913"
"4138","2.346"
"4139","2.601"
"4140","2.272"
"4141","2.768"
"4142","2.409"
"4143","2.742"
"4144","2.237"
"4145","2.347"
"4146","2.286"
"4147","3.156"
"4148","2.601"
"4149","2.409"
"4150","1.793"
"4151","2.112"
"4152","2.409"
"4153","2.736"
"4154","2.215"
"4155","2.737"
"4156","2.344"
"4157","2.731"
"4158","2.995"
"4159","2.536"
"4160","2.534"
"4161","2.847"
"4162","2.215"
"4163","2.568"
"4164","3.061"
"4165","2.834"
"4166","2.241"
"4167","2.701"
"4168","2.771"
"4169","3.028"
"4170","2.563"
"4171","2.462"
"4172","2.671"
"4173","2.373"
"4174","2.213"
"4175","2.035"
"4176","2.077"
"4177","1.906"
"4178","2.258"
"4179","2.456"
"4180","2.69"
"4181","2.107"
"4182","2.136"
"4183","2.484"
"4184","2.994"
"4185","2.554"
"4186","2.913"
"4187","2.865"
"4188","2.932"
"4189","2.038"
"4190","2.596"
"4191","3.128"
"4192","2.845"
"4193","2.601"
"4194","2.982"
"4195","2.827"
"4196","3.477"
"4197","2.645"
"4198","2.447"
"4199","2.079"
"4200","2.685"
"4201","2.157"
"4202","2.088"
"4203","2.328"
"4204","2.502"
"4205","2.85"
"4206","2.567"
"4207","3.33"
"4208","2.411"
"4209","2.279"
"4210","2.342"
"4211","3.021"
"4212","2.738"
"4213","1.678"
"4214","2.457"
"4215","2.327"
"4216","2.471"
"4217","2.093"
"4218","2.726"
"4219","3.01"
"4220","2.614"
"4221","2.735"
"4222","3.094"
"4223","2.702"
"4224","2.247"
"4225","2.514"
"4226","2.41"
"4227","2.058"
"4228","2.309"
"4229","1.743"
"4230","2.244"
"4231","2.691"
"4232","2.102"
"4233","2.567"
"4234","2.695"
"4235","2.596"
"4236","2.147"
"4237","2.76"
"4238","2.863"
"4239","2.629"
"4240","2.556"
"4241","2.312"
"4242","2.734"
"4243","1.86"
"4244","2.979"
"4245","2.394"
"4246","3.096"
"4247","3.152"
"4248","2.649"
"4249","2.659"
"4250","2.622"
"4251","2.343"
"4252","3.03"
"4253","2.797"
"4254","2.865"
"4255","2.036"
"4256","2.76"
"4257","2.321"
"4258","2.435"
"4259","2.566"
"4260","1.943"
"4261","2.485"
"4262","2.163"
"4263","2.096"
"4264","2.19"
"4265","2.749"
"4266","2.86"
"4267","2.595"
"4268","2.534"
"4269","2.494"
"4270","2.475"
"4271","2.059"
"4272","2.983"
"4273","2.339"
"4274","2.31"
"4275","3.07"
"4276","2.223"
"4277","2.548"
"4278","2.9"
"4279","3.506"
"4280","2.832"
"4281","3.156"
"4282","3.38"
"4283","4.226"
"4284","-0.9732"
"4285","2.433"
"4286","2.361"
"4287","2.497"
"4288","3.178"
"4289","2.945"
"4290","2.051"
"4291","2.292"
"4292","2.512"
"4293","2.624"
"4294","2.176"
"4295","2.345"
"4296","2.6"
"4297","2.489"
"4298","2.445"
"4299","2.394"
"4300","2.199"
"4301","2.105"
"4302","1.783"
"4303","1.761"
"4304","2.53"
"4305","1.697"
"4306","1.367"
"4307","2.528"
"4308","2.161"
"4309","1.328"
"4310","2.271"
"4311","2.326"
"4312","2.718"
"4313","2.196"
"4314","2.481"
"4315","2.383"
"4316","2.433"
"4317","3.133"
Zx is 0.24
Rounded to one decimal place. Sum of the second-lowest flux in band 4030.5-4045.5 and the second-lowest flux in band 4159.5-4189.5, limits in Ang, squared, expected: 18.1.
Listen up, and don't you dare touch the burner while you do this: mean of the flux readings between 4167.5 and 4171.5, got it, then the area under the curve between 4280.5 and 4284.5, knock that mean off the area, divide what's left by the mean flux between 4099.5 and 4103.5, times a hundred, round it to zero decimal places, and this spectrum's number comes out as 282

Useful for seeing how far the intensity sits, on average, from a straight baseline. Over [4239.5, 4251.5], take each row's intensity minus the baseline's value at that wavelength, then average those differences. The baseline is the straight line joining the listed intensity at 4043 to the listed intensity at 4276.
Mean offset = 0.25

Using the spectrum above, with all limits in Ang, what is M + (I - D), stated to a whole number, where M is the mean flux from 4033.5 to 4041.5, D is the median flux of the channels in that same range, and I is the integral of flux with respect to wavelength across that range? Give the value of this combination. 22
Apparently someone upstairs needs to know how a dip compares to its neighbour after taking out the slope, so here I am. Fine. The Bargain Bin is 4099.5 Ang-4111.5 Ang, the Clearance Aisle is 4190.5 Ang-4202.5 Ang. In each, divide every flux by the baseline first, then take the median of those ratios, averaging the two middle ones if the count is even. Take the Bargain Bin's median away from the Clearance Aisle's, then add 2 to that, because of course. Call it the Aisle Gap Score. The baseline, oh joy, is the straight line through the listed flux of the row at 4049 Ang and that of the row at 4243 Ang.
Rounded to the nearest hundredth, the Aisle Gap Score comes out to 2.29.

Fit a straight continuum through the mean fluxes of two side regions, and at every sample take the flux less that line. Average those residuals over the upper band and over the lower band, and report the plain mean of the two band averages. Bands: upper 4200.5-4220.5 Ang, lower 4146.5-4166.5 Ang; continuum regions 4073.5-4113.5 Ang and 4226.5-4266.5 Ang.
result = 0.037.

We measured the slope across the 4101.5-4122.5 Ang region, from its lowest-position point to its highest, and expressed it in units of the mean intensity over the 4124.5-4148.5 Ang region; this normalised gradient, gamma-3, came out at 0.011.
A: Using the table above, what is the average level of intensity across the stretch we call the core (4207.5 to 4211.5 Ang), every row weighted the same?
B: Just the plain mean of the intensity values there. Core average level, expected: 2.51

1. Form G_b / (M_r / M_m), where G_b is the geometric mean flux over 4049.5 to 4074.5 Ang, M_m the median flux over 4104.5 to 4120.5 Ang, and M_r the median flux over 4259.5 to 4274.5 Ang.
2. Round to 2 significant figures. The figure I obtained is 2.6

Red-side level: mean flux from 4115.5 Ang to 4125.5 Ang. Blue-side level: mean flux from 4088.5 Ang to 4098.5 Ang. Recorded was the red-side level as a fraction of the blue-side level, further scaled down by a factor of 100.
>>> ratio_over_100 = 0.0096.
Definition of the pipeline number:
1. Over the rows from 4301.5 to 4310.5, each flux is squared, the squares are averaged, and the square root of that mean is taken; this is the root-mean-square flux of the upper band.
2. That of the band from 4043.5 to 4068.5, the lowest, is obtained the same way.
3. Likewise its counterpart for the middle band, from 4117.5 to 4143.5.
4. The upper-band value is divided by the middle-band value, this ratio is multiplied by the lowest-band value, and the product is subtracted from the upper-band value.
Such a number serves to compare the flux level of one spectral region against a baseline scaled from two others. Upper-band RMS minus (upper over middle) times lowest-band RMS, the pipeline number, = -0.17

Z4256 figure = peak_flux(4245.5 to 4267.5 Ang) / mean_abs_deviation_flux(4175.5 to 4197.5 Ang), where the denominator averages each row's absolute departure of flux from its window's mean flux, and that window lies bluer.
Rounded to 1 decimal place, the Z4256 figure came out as 9.8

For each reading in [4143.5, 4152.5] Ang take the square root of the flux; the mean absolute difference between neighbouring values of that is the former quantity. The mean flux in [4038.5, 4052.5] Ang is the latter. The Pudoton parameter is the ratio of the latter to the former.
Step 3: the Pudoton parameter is 22.6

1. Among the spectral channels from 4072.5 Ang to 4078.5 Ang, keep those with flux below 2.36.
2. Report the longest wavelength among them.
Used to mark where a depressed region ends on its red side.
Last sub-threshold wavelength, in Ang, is 4078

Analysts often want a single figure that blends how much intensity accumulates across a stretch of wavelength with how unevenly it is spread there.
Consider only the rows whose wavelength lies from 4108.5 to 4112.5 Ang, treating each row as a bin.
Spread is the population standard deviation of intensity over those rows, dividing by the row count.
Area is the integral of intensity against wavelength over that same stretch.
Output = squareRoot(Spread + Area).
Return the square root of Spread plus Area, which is 3.0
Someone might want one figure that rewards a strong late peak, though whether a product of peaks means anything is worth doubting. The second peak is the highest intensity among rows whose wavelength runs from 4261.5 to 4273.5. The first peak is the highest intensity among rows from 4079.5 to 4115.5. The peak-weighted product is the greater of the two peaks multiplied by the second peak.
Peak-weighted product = 9.4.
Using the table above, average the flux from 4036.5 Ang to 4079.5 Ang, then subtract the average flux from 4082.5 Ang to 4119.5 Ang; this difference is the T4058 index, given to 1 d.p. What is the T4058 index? 0.1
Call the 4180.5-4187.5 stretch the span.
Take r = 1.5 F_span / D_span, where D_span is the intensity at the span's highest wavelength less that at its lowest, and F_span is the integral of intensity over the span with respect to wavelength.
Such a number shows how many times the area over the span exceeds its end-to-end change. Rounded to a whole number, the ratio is 36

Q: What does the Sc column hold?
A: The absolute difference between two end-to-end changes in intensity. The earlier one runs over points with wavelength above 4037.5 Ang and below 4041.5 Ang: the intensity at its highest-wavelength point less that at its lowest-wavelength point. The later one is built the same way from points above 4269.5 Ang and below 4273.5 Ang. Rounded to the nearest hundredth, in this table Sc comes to 0.16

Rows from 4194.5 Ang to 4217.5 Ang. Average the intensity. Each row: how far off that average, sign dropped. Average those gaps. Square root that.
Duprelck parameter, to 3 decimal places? 0.553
